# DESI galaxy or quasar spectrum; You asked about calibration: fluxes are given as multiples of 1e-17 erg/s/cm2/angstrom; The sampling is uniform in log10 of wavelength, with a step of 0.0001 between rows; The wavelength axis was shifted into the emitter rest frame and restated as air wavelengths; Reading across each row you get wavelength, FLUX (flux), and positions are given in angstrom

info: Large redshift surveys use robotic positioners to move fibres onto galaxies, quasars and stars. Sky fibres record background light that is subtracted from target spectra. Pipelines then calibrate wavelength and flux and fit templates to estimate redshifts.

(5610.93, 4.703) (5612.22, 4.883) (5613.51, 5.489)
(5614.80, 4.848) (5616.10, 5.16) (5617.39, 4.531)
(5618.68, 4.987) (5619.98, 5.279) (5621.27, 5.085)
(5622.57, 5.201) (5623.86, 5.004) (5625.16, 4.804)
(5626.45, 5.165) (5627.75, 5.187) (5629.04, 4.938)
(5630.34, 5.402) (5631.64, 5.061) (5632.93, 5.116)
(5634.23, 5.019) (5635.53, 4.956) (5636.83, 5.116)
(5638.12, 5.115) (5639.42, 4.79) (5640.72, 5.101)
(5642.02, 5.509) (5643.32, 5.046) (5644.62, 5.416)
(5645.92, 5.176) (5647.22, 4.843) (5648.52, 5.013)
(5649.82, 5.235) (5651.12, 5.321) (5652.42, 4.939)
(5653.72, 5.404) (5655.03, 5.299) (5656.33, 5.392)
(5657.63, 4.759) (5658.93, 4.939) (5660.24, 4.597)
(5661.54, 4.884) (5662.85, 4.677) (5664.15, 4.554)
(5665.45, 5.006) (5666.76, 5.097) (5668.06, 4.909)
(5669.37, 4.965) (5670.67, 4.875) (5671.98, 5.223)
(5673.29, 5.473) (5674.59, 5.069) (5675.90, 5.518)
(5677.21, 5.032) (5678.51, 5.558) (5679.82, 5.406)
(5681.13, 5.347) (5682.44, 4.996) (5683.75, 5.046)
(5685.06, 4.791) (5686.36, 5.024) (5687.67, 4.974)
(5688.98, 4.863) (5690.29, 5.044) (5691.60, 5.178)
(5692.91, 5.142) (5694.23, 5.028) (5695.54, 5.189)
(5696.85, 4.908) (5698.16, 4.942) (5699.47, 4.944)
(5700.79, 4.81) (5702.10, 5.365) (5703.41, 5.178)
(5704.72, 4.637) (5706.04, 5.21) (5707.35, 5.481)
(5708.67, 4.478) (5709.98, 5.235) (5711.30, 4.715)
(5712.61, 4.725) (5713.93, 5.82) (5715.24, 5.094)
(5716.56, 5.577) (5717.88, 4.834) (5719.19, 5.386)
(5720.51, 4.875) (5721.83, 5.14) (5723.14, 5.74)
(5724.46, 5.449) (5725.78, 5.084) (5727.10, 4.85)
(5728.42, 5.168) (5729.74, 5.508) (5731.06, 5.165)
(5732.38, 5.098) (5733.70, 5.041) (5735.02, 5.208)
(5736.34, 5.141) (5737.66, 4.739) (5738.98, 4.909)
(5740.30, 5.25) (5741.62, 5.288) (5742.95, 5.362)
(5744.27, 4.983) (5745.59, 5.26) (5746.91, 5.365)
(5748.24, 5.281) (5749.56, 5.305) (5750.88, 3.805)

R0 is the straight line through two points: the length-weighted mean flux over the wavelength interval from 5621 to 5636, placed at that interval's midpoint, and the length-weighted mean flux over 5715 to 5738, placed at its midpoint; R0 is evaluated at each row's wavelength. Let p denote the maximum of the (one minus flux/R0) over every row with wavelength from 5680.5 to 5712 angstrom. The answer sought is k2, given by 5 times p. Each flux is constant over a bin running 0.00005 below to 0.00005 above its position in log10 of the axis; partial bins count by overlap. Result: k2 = 0.66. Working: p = 0.132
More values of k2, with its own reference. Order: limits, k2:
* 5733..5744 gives 0.43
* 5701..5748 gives 0.66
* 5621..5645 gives 0.29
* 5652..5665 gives 0.55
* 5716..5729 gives 0.32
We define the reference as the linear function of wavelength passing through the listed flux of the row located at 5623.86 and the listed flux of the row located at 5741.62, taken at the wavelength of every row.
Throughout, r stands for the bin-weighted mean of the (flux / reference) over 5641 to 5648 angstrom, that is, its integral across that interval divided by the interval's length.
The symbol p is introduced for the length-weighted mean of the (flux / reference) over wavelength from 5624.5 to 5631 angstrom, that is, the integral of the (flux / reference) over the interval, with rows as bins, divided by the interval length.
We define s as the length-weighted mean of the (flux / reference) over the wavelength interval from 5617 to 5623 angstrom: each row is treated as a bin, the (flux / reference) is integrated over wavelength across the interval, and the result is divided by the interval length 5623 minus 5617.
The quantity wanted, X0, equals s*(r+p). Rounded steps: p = 1.02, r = 1.03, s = 1.01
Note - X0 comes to 2.06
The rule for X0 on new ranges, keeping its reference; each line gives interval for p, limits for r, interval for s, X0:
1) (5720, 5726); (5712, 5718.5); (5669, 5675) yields 2.01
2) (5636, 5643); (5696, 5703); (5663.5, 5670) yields 1.90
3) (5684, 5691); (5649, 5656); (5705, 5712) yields 1.91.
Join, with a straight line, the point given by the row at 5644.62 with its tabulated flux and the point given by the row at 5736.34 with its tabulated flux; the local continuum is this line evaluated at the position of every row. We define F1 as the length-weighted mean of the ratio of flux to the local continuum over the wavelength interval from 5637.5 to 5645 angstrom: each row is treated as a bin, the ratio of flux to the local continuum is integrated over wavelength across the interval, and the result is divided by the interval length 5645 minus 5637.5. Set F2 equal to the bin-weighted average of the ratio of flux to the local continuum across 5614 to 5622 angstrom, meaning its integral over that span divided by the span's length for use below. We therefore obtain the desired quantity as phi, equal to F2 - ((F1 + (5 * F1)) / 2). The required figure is -1.94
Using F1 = 0.949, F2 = 0.91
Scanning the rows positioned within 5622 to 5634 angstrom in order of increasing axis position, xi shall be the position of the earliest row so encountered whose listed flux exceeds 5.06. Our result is 5622.57 angstrom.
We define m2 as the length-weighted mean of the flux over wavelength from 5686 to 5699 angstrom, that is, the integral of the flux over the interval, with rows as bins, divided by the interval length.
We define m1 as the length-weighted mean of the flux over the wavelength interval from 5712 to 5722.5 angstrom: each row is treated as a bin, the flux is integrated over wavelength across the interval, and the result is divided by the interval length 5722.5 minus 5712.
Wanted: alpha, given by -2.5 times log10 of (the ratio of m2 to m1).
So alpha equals 0.03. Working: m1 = 5.19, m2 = 5.03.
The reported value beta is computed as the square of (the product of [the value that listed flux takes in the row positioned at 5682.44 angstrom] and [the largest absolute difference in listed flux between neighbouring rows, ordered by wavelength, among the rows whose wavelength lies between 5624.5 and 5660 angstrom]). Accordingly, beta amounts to 10.0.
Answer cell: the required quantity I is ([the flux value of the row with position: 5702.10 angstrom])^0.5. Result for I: 2.32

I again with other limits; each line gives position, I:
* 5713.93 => 2.41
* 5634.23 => 2.24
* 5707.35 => 2.34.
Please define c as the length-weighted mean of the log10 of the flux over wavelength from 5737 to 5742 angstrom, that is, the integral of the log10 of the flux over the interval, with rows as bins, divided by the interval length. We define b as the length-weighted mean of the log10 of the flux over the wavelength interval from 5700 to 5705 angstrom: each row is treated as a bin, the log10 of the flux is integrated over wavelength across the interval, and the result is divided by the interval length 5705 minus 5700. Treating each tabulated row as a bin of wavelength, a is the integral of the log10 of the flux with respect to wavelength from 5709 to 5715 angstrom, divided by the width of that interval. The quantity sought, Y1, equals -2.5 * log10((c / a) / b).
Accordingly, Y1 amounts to -0.381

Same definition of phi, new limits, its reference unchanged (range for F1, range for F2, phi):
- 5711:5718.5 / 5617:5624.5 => -2.05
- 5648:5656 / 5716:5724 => -1.89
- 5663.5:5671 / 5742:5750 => -1.72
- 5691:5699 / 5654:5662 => -1.95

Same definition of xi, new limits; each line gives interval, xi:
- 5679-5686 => 5679.82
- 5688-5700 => 5691.60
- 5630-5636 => 5630.34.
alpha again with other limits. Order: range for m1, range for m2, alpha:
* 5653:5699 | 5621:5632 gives -0.01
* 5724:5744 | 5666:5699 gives 0.01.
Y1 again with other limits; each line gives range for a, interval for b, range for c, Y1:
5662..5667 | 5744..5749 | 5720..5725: -0.423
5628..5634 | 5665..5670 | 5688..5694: -0.379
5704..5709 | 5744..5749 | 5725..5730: -0.378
